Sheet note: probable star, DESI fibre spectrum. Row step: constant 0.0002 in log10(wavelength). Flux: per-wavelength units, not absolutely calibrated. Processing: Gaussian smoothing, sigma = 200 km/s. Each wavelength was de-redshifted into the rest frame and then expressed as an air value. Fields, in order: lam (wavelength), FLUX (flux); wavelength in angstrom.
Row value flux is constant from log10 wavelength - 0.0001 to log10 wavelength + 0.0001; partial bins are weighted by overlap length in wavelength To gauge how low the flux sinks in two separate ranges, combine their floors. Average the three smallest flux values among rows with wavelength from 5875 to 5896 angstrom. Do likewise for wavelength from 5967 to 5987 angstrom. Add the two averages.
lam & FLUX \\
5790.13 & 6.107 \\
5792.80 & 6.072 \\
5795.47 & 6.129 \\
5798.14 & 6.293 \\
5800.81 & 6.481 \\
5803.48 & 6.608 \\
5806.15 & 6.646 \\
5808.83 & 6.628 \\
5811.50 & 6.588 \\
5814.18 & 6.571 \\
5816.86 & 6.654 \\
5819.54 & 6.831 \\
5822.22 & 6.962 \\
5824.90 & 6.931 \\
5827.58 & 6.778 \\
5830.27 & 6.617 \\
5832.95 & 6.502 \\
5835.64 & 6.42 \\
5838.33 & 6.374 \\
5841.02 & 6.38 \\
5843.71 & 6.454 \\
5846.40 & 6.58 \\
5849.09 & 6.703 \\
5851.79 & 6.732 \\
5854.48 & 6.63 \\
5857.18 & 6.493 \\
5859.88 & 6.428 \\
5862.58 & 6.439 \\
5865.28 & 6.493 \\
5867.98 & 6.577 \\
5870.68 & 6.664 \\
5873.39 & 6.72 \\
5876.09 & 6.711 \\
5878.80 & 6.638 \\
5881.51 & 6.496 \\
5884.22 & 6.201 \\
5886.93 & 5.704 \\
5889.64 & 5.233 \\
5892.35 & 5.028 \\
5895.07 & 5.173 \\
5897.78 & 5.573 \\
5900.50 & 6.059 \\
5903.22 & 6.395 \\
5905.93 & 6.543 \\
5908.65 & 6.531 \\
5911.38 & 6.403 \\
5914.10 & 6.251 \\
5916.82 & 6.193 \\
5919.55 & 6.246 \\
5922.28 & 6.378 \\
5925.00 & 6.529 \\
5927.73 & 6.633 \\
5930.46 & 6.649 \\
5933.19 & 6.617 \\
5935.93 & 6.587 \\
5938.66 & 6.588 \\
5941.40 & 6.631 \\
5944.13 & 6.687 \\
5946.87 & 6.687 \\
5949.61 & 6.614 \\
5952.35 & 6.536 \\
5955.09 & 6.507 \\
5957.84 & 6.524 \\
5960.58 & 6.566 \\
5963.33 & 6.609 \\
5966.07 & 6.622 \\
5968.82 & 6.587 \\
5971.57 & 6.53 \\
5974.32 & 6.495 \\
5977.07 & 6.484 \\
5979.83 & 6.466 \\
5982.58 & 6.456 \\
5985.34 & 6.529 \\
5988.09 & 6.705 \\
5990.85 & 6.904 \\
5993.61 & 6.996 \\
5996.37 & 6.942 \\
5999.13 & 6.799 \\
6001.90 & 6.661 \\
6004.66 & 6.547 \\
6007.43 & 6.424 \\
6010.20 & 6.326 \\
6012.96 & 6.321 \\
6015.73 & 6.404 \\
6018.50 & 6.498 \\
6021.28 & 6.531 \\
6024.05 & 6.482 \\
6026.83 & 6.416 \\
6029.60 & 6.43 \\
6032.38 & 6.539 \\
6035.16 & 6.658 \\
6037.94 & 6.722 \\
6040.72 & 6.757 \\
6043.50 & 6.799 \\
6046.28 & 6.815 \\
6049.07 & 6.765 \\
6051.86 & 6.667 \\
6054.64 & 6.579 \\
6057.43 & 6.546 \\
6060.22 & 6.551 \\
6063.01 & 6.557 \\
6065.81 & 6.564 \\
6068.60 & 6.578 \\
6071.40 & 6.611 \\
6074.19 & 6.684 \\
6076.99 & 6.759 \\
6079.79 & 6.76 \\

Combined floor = 11.6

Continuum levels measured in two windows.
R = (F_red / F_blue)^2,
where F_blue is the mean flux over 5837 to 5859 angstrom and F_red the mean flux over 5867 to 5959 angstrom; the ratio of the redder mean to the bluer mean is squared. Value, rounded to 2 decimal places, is 0.94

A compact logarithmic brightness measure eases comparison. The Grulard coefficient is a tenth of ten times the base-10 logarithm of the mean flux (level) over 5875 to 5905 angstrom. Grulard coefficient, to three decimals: 0.773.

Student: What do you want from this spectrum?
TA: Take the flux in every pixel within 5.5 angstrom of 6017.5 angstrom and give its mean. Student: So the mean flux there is 6.44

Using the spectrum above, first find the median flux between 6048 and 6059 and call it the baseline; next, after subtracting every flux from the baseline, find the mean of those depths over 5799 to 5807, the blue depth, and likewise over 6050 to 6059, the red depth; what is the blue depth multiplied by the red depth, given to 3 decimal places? 0.001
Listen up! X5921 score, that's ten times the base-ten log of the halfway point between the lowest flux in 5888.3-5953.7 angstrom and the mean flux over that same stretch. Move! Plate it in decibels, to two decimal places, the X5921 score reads 7.52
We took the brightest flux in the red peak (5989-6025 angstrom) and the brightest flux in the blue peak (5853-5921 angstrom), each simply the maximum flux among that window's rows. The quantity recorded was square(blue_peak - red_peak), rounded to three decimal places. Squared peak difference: 0.076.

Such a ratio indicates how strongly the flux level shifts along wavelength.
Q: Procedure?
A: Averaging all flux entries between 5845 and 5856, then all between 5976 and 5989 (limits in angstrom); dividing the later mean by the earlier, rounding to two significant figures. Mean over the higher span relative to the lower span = 0.98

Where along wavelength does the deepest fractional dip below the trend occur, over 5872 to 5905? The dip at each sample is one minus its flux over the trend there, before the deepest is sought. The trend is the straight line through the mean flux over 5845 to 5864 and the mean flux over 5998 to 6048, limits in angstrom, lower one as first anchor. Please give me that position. 5892.35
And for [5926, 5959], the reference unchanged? 5955.09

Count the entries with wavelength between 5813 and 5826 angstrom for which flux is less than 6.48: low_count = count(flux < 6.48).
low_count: 0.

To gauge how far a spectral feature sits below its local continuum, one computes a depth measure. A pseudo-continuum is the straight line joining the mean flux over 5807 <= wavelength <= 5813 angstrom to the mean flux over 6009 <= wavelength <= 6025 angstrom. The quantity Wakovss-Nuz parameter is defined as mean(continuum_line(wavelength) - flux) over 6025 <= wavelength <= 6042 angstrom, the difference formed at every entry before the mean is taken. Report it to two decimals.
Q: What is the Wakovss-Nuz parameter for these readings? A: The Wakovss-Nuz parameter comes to -0.17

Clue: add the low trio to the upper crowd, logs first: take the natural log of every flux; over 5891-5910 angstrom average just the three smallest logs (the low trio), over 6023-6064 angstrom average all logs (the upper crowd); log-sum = 3.55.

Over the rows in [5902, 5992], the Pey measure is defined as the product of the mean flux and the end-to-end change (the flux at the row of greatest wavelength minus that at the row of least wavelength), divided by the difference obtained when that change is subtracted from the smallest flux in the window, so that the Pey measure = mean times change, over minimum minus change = 0.59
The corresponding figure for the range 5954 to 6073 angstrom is 0.11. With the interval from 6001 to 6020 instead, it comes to -0.16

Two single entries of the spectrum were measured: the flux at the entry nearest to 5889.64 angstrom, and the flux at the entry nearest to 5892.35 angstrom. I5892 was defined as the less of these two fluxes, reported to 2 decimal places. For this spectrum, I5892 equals 5.03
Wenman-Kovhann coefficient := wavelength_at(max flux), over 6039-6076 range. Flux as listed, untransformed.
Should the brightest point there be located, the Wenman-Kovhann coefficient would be 6046.28 angstrom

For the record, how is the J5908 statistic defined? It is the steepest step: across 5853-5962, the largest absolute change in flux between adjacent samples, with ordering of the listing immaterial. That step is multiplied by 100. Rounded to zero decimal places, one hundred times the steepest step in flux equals 50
